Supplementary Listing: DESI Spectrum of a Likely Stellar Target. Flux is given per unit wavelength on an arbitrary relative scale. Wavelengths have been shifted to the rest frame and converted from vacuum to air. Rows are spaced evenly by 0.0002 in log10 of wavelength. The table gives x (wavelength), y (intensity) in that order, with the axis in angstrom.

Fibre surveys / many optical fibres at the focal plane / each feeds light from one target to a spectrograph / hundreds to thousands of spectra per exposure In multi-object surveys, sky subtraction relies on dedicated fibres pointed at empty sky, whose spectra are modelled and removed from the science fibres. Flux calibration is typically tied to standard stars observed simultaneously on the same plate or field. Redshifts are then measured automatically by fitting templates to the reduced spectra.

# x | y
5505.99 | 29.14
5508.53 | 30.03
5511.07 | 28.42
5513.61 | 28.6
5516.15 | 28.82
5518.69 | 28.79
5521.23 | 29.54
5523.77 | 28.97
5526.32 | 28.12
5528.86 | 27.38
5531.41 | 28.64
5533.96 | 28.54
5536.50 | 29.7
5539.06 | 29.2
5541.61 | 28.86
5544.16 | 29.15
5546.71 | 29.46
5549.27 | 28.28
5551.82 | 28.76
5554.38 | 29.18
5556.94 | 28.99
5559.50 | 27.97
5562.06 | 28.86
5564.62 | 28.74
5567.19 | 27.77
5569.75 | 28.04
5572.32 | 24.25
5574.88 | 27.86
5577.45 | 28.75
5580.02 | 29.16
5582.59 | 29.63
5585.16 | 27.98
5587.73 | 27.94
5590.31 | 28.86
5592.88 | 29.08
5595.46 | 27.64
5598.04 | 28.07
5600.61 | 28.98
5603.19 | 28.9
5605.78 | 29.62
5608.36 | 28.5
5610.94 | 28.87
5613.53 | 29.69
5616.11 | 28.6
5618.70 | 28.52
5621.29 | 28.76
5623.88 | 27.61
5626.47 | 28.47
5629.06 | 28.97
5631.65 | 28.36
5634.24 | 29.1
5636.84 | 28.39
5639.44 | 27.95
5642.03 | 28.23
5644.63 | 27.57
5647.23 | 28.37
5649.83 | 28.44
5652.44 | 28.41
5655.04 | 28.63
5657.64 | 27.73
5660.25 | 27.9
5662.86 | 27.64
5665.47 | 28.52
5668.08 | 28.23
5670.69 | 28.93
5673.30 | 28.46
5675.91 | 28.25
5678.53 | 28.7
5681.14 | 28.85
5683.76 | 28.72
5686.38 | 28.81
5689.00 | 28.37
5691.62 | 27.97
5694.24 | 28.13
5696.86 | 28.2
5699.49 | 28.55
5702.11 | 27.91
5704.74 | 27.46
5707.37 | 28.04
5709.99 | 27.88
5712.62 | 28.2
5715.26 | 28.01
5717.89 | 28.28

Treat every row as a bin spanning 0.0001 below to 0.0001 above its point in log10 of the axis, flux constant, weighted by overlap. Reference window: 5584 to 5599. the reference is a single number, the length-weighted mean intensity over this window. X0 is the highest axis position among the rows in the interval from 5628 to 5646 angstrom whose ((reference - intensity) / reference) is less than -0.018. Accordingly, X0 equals 5634.24 angstrom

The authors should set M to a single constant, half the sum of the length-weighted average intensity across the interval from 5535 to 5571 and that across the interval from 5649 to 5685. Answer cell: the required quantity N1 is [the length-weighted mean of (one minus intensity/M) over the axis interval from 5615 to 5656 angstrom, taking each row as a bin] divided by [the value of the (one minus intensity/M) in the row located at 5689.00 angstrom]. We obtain 0.9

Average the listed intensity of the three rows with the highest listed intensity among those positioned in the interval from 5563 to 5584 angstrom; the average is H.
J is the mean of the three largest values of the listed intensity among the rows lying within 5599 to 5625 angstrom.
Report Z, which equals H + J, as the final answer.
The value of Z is 58.6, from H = 29.18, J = 29.4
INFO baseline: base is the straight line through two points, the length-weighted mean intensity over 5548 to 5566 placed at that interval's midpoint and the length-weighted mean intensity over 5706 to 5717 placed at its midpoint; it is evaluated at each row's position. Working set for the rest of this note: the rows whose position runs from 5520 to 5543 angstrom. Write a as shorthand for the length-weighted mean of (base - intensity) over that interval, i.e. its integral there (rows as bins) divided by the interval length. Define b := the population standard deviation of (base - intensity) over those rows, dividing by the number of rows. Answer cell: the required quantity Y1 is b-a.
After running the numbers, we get 0.7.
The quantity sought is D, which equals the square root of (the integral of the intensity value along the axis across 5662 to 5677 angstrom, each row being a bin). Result 20.6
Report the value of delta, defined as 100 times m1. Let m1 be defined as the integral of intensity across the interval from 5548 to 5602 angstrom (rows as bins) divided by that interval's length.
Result 2833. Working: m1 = 28.33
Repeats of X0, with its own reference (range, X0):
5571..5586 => 5582.59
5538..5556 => 5554.38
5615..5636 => 5634.24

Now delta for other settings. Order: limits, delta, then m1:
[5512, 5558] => 2883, 28.83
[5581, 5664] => 2848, 28.48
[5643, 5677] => 2824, 28.24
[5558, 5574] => 2763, 27.63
